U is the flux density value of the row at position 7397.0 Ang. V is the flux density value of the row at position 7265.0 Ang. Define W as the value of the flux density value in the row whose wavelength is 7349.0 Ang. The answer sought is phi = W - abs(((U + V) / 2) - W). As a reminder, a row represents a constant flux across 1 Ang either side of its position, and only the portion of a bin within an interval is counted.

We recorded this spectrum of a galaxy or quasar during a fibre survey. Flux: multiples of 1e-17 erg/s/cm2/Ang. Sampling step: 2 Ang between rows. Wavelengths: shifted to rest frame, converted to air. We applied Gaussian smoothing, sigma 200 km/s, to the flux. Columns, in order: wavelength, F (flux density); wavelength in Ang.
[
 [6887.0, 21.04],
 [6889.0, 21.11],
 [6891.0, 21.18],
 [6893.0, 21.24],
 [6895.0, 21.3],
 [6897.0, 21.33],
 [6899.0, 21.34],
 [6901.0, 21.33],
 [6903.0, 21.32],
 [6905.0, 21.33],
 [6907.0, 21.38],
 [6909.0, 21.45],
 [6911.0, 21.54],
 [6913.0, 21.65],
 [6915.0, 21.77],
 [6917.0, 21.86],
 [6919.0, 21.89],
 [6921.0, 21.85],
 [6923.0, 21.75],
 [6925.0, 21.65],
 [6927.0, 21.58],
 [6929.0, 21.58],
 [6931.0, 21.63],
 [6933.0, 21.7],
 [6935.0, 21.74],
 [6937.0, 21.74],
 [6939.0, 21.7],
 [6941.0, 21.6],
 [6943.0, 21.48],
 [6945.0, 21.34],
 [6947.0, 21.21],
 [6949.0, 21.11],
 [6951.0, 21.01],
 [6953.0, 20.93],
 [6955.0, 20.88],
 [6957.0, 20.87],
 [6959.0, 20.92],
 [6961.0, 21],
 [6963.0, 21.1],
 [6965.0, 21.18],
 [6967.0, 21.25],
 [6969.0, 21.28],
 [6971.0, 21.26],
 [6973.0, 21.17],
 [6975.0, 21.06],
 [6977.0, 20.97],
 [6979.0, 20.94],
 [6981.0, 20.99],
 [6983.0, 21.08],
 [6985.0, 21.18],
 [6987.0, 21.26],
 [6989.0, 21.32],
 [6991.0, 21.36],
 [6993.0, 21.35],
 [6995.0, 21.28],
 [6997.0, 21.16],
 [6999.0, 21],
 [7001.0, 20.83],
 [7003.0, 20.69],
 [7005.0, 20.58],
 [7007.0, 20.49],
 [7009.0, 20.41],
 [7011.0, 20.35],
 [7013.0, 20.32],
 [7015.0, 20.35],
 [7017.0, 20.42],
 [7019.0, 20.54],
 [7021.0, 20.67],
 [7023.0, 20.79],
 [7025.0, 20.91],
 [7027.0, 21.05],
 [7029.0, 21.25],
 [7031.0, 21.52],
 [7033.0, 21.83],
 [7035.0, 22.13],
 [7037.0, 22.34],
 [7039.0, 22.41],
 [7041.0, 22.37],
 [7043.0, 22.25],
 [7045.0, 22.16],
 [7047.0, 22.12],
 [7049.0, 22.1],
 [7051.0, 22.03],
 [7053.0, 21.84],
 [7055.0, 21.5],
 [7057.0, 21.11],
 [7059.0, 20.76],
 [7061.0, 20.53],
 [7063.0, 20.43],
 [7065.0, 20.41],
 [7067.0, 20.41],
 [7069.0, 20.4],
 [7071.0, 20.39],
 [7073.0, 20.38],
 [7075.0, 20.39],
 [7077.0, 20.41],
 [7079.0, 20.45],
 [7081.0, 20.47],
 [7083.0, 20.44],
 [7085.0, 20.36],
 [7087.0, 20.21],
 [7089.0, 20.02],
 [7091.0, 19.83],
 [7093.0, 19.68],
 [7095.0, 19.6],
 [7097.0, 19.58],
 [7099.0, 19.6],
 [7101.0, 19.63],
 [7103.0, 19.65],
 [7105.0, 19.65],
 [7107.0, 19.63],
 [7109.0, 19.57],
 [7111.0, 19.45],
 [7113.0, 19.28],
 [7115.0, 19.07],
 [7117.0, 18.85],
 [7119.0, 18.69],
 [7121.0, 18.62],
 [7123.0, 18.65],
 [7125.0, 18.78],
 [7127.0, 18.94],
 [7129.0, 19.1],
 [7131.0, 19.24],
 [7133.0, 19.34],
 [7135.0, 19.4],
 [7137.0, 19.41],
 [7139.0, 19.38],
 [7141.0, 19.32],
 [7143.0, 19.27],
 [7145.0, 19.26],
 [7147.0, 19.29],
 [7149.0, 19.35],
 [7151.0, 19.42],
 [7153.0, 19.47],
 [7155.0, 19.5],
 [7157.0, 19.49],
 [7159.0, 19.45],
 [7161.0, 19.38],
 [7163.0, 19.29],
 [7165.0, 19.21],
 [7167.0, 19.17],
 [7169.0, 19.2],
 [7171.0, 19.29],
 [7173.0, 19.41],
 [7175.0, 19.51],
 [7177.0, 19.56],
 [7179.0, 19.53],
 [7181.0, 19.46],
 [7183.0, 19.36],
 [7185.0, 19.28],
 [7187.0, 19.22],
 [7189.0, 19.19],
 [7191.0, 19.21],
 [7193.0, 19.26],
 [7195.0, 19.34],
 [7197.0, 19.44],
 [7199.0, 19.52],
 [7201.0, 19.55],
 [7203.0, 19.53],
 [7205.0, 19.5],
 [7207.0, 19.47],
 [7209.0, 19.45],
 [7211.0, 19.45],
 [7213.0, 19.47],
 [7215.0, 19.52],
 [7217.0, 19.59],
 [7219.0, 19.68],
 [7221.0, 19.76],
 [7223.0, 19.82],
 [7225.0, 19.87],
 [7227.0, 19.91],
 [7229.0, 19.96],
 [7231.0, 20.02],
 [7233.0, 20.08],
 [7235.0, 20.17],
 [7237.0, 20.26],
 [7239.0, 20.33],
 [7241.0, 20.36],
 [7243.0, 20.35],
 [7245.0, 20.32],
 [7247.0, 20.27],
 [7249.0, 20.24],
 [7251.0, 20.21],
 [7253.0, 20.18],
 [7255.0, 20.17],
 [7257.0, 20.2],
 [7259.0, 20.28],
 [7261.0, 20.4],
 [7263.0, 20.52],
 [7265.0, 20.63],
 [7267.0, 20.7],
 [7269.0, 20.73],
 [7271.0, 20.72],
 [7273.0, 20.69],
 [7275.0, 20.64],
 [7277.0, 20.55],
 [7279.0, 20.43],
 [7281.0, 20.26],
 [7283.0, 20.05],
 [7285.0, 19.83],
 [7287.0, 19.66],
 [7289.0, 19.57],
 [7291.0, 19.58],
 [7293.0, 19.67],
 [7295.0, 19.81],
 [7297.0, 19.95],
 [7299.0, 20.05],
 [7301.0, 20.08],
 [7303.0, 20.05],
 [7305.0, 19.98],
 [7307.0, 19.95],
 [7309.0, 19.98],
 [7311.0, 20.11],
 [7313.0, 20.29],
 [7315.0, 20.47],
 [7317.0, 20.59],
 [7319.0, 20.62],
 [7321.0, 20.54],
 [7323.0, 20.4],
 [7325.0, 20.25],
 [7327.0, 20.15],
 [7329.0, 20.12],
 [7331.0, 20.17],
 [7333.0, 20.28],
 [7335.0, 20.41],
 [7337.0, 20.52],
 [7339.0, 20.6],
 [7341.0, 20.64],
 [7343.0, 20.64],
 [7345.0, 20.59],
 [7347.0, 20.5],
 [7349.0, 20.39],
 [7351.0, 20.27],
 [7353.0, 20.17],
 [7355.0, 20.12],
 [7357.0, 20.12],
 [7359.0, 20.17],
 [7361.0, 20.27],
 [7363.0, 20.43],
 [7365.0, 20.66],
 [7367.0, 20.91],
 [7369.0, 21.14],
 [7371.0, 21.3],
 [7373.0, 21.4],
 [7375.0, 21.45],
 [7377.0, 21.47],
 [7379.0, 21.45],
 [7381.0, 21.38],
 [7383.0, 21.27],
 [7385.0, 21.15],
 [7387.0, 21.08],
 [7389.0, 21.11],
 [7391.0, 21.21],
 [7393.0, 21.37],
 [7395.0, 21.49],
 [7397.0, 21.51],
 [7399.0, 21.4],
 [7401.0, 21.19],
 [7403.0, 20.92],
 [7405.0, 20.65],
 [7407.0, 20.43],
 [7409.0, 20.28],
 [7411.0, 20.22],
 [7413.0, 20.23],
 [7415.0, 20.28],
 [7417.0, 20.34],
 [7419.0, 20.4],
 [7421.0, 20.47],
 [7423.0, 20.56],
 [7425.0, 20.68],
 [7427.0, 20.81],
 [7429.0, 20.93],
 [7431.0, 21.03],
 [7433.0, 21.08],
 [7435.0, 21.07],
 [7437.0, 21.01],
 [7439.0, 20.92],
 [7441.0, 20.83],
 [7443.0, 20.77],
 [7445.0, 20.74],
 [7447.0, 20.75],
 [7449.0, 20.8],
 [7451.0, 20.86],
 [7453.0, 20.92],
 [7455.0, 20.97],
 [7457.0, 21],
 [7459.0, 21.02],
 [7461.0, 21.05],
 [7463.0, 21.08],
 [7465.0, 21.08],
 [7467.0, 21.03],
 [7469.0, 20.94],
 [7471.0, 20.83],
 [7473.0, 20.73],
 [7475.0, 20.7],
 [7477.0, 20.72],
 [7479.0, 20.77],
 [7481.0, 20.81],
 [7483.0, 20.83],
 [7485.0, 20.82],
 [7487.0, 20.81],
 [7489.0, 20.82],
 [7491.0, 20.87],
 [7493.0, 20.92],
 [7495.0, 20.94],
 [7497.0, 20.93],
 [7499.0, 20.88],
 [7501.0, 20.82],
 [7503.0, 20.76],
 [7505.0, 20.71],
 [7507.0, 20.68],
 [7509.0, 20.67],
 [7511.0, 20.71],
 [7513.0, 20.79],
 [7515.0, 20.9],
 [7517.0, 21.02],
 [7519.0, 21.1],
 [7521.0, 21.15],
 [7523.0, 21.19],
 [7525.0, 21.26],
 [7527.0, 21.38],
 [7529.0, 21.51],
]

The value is 19.7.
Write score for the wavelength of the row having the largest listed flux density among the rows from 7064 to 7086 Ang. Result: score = 7081.0 Ang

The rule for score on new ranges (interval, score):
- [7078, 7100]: 7081.0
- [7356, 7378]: 7377.0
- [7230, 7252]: 7241.0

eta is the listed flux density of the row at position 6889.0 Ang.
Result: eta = 21.11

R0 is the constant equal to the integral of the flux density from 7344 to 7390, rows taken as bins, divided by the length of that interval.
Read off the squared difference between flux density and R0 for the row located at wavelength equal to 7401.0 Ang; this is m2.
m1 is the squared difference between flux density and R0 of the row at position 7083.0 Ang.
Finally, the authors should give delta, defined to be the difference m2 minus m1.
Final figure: 0.0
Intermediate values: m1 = 0.14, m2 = 0.14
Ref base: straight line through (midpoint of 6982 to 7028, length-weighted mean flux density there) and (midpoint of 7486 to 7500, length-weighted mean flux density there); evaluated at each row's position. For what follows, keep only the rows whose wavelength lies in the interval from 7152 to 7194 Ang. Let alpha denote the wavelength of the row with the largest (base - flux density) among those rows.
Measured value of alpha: 7167.0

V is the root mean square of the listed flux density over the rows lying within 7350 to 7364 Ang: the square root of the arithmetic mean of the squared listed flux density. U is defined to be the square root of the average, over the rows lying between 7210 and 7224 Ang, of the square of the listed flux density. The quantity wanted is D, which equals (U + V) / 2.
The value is 19.9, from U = 19.6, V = 20.2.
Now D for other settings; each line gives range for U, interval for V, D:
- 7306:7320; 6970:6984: 20.7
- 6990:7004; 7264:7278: 20.9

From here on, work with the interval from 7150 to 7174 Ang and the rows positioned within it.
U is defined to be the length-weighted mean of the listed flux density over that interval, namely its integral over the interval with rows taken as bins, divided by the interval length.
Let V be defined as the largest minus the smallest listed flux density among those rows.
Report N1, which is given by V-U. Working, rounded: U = 19.4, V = 0.3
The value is -19.0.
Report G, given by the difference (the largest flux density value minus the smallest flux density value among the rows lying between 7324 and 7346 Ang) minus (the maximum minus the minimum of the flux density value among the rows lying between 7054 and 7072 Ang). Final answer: -0.6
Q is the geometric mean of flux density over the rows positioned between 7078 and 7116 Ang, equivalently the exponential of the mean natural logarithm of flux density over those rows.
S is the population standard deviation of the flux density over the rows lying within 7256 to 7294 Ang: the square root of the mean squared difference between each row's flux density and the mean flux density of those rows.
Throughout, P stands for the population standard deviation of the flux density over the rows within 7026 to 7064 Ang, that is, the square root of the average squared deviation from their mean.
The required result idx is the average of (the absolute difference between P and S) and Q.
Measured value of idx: 10.0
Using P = 0.63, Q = 19.8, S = 0.41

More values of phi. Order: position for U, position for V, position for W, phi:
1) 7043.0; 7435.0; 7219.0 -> 17.7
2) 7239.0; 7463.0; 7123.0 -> 16.6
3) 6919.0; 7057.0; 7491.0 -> 20.2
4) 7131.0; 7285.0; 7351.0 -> 19.5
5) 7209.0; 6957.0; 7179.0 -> 18.9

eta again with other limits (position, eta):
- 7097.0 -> 19.58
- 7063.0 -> 20.43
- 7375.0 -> 21.45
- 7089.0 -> 20.02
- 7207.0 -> 19.47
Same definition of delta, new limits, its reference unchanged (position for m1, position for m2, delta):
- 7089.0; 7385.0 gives -0.5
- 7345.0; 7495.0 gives 0.0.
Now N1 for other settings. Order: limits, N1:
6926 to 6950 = -20.9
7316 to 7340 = -19.9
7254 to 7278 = -20.0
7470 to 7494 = -20.6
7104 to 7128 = -18.1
